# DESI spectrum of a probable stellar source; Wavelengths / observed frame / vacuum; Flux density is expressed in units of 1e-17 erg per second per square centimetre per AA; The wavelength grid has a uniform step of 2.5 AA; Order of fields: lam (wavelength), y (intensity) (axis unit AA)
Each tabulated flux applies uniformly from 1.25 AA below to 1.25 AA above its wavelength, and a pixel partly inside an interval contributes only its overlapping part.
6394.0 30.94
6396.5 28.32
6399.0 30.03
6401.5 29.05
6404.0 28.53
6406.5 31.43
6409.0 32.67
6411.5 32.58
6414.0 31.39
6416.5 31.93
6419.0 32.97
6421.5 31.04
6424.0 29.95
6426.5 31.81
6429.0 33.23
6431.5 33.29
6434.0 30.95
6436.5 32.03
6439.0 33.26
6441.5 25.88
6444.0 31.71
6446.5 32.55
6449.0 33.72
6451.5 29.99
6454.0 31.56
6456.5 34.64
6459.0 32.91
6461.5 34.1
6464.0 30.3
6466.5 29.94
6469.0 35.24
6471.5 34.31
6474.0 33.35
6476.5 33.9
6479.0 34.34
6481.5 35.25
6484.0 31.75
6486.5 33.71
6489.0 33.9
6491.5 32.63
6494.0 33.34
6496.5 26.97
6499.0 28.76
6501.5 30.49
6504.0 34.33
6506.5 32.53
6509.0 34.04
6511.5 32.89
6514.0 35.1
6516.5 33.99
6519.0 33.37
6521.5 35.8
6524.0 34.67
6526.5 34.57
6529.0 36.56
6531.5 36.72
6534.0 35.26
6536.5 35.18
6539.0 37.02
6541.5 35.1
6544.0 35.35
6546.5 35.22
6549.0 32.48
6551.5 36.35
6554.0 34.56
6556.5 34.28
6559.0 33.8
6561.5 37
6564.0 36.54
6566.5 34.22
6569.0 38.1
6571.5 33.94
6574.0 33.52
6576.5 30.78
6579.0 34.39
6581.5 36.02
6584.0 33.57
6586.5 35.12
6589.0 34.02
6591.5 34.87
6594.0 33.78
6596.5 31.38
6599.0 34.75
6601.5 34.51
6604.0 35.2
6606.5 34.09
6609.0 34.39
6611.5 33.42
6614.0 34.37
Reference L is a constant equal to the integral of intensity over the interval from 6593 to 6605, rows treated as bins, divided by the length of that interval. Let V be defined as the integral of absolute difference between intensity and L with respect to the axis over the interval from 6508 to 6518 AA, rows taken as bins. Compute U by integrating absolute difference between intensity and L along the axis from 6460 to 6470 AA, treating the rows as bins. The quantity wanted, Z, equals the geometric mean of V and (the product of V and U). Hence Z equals 29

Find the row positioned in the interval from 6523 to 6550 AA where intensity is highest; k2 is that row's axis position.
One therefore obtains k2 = 6539.0 AA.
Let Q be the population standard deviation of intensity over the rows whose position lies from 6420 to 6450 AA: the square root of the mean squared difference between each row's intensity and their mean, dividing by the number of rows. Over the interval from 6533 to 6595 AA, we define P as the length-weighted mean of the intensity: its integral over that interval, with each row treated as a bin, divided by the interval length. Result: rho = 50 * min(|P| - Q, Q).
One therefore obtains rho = 102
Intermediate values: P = 34.8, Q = 2.0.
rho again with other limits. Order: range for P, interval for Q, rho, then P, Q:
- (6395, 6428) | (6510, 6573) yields 68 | 30.9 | 1.4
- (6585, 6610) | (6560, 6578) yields 116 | 34.2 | 2.3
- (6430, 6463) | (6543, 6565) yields 68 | 32.0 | 1.4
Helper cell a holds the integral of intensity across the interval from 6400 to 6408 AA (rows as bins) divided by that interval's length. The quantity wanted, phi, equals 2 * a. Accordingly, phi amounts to 60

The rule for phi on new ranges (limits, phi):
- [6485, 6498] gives 64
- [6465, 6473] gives 66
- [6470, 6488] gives 68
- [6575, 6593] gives 68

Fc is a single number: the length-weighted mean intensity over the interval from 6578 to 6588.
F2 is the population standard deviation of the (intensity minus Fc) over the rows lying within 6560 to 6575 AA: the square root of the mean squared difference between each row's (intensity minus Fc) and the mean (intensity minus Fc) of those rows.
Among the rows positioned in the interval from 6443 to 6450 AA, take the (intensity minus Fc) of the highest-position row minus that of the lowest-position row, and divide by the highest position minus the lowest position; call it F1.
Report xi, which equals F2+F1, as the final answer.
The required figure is 2.1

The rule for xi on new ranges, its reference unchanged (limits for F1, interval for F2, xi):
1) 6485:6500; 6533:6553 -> 0.8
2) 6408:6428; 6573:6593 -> 1.4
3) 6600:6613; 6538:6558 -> 1.2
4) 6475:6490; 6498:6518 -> 2.0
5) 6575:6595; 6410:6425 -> 1.2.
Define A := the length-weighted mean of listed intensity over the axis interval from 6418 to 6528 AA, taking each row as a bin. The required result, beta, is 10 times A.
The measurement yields 326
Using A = 33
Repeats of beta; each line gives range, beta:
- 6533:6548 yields 355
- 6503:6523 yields 340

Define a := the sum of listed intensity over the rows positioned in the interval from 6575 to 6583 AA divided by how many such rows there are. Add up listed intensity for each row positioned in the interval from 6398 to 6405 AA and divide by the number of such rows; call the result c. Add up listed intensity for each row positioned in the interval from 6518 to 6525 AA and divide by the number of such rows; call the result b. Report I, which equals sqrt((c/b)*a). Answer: 5.33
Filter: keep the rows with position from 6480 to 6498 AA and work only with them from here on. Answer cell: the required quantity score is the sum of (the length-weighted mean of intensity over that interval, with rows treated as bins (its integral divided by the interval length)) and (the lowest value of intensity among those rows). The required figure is 59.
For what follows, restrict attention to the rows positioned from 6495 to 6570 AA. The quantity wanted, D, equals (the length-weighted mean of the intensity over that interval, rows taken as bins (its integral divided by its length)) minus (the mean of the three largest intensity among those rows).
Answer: -3.0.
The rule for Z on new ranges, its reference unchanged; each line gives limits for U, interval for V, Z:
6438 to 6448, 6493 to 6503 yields 221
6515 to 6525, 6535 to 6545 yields 51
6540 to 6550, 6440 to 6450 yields 110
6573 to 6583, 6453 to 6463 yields 43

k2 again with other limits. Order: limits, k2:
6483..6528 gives 6521.5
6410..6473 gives 6469.0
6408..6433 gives 6431.5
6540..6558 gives 6551.5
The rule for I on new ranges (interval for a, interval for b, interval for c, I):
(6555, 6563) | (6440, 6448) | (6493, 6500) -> 5.88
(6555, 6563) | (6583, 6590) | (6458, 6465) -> 5.76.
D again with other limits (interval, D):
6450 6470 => -2.3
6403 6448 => -1.7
